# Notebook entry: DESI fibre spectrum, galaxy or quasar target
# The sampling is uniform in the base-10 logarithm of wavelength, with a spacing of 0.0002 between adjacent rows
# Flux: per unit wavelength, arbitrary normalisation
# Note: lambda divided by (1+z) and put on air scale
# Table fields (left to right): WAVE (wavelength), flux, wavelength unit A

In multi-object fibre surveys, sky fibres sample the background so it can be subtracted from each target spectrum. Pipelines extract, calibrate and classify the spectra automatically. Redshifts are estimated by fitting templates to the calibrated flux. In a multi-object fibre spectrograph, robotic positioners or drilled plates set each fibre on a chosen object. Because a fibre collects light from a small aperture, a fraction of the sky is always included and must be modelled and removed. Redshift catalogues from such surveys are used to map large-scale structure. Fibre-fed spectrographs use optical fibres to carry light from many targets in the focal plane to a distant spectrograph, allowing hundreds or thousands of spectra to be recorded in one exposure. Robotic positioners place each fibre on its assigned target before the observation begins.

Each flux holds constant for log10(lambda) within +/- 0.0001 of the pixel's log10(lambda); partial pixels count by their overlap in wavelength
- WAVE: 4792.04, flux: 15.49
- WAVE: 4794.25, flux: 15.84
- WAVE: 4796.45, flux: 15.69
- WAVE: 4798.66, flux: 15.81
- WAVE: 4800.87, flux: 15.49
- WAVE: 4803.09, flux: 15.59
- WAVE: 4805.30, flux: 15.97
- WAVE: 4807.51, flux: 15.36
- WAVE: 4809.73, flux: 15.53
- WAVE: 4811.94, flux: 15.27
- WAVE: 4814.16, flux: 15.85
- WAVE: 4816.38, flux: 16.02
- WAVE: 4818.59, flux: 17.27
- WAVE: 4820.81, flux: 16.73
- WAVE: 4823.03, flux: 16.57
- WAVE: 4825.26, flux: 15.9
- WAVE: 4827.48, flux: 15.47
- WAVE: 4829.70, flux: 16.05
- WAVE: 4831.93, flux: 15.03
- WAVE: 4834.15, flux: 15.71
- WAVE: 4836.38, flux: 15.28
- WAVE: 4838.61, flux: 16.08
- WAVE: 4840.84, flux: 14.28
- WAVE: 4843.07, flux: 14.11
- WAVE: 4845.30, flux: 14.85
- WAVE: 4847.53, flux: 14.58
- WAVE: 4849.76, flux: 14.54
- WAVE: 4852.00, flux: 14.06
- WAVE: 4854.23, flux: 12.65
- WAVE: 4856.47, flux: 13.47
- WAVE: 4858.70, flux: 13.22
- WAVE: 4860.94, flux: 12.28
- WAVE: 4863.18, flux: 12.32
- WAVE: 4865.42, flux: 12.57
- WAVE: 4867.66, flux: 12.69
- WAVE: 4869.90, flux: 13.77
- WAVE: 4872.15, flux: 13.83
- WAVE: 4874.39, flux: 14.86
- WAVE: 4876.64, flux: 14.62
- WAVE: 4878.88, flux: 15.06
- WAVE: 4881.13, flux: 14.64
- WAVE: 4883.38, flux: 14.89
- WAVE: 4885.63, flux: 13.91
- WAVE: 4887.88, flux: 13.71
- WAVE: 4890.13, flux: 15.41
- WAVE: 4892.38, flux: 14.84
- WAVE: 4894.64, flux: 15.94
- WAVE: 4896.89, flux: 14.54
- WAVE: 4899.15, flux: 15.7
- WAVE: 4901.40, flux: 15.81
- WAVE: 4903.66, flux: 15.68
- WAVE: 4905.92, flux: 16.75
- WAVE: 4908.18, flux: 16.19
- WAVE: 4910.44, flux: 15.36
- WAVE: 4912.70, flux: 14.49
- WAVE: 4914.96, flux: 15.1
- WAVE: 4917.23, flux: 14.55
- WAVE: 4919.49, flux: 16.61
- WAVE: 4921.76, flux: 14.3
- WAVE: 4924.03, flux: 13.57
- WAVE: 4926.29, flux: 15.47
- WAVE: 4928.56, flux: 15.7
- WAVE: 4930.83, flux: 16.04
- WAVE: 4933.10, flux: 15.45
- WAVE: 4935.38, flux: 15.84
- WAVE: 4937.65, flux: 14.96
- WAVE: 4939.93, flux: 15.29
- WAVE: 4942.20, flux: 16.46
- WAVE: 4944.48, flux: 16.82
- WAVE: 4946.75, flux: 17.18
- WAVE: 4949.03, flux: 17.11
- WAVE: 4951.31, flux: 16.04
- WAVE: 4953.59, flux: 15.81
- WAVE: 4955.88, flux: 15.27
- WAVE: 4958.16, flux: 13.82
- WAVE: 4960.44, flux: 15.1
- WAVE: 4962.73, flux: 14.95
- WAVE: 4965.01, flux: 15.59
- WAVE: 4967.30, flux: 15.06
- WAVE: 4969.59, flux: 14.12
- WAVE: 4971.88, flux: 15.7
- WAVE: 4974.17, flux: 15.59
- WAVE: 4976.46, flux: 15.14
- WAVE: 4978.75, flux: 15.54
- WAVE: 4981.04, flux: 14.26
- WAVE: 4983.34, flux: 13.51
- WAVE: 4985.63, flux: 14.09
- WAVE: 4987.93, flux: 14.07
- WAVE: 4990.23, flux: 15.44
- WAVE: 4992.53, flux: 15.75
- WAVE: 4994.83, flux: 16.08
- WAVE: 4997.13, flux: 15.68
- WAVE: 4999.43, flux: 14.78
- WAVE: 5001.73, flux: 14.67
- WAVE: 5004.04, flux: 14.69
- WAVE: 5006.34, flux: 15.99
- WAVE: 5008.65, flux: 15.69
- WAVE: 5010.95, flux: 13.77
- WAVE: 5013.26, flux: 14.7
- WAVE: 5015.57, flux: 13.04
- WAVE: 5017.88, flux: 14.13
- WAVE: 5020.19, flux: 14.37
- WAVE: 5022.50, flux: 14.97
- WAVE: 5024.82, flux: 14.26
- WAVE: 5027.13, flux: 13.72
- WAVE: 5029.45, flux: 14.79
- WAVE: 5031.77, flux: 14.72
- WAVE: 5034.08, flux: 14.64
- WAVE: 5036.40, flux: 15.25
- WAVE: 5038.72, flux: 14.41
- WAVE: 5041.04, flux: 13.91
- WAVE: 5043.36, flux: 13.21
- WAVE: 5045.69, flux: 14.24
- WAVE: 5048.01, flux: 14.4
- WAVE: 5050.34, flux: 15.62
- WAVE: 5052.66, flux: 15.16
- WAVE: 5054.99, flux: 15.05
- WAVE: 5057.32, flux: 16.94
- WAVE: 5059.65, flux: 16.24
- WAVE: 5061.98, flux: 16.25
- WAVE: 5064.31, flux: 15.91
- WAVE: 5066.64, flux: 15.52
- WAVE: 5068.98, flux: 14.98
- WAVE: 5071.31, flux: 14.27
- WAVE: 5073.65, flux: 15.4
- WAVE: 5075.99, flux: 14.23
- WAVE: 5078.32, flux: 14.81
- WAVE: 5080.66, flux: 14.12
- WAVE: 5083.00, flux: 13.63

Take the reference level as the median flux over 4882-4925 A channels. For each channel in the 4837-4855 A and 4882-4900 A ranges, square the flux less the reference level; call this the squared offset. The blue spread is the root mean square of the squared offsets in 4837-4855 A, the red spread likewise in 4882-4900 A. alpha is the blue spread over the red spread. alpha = 2.5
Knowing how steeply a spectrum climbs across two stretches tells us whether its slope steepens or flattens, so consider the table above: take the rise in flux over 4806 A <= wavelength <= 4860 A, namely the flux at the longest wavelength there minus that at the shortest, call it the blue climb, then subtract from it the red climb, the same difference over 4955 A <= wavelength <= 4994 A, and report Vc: -2.6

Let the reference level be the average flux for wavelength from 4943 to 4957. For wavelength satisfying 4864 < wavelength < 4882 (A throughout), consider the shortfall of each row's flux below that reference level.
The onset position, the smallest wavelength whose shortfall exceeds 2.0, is 4865.42 A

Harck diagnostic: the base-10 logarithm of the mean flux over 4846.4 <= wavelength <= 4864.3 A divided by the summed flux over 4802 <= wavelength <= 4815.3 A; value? -0.84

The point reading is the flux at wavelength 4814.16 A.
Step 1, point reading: 15.85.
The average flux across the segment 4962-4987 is 14.9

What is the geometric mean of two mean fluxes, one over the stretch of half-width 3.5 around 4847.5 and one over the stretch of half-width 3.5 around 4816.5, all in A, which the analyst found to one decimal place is 15.5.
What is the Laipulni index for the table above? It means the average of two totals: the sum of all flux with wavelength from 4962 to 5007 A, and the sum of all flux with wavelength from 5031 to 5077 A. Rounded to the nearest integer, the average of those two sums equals 301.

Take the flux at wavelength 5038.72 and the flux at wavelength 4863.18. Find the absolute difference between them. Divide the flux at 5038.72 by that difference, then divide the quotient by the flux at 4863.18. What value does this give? 0.56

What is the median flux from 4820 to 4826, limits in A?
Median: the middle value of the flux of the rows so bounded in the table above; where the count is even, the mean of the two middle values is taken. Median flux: 16.6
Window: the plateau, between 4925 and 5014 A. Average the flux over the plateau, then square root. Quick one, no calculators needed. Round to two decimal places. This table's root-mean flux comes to 3.91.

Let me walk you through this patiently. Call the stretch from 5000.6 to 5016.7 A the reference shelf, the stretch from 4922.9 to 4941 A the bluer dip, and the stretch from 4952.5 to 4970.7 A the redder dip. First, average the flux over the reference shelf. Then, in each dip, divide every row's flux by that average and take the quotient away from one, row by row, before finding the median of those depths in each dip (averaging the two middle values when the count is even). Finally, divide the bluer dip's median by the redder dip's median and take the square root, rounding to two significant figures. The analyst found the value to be 1.4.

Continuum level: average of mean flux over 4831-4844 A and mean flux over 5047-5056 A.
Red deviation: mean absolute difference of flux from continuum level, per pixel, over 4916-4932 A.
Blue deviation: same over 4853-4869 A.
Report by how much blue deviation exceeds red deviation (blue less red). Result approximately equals 1.4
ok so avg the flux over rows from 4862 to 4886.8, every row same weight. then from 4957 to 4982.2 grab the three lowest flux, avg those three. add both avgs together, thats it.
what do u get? 27.99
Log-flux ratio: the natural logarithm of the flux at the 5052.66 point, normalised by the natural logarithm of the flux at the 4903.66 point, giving 0.99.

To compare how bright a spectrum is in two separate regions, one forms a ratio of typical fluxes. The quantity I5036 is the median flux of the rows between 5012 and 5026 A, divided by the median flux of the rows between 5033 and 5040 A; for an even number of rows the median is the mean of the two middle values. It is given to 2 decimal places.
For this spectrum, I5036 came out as 0.98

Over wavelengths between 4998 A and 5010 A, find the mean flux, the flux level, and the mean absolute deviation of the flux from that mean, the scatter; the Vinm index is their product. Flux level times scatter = 8.2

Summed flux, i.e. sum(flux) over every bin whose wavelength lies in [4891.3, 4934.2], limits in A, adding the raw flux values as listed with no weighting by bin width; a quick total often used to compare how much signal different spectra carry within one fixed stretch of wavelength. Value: 292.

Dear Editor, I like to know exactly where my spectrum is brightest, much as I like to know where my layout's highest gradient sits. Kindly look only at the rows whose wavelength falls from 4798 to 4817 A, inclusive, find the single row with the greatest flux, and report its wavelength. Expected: 4816.38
